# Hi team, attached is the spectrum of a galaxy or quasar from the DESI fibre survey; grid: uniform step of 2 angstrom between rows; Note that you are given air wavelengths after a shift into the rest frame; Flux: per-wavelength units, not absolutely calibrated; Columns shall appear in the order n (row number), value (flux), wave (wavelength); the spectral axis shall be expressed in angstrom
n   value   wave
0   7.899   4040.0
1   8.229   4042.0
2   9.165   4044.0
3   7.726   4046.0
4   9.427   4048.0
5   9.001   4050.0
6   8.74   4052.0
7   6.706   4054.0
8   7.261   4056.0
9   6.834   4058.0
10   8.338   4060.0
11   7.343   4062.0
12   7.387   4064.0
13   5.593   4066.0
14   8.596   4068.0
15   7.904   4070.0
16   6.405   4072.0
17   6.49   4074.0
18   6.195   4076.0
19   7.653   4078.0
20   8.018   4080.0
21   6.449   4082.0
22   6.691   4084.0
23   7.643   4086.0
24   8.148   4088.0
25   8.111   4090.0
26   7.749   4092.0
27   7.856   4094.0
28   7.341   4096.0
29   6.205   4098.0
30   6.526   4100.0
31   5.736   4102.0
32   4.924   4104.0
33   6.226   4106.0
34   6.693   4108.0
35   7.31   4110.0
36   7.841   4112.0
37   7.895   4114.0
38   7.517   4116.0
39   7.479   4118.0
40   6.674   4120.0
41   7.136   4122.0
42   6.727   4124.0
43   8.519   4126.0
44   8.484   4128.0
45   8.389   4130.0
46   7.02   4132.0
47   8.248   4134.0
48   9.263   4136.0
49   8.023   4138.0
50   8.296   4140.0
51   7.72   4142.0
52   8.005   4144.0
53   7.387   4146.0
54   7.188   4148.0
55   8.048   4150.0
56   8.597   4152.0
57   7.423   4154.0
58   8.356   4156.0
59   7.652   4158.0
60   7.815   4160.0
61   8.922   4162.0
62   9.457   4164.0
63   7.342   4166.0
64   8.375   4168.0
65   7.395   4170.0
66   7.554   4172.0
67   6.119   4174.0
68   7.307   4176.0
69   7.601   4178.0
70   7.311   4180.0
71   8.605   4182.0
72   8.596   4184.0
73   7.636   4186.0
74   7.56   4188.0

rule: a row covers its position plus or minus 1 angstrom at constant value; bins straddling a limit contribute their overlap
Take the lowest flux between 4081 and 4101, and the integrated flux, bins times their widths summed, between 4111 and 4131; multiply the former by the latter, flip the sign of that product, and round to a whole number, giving -951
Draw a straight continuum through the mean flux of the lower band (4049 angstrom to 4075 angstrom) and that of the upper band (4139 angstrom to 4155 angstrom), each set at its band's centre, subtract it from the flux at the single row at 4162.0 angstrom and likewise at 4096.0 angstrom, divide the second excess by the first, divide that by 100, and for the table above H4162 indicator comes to -0.0025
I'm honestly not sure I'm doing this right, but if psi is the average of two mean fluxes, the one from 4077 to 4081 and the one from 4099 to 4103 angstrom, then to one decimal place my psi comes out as 7.0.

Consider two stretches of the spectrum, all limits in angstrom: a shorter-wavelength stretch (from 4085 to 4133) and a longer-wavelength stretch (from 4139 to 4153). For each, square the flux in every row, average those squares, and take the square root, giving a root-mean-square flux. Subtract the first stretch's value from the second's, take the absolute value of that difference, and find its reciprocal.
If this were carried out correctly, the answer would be 1.7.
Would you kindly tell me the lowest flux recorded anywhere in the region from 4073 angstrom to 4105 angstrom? 4.924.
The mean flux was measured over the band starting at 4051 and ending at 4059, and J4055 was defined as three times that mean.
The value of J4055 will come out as 22.2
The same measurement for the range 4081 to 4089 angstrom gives 21.7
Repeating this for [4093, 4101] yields 20.9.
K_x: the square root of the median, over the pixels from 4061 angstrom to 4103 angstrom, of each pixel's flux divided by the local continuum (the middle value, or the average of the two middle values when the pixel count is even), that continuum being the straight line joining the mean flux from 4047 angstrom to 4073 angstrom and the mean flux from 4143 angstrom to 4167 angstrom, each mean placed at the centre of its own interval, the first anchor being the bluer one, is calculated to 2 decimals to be 0.98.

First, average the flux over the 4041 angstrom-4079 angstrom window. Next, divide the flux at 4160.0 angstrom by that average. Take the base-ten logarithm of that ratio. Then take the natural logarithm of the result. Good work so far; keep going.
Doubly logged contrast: -4.6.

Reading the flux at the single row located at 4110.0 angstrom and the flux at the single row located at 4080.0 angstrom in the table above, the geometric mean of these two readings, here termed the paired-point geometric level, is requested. 7.66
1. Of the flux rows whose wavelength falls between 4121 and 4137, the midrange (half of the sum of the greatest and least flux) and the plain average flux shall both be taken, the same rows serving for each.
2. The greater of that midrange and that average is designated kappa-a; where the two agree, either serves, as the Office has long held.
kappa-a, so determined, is 8.0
